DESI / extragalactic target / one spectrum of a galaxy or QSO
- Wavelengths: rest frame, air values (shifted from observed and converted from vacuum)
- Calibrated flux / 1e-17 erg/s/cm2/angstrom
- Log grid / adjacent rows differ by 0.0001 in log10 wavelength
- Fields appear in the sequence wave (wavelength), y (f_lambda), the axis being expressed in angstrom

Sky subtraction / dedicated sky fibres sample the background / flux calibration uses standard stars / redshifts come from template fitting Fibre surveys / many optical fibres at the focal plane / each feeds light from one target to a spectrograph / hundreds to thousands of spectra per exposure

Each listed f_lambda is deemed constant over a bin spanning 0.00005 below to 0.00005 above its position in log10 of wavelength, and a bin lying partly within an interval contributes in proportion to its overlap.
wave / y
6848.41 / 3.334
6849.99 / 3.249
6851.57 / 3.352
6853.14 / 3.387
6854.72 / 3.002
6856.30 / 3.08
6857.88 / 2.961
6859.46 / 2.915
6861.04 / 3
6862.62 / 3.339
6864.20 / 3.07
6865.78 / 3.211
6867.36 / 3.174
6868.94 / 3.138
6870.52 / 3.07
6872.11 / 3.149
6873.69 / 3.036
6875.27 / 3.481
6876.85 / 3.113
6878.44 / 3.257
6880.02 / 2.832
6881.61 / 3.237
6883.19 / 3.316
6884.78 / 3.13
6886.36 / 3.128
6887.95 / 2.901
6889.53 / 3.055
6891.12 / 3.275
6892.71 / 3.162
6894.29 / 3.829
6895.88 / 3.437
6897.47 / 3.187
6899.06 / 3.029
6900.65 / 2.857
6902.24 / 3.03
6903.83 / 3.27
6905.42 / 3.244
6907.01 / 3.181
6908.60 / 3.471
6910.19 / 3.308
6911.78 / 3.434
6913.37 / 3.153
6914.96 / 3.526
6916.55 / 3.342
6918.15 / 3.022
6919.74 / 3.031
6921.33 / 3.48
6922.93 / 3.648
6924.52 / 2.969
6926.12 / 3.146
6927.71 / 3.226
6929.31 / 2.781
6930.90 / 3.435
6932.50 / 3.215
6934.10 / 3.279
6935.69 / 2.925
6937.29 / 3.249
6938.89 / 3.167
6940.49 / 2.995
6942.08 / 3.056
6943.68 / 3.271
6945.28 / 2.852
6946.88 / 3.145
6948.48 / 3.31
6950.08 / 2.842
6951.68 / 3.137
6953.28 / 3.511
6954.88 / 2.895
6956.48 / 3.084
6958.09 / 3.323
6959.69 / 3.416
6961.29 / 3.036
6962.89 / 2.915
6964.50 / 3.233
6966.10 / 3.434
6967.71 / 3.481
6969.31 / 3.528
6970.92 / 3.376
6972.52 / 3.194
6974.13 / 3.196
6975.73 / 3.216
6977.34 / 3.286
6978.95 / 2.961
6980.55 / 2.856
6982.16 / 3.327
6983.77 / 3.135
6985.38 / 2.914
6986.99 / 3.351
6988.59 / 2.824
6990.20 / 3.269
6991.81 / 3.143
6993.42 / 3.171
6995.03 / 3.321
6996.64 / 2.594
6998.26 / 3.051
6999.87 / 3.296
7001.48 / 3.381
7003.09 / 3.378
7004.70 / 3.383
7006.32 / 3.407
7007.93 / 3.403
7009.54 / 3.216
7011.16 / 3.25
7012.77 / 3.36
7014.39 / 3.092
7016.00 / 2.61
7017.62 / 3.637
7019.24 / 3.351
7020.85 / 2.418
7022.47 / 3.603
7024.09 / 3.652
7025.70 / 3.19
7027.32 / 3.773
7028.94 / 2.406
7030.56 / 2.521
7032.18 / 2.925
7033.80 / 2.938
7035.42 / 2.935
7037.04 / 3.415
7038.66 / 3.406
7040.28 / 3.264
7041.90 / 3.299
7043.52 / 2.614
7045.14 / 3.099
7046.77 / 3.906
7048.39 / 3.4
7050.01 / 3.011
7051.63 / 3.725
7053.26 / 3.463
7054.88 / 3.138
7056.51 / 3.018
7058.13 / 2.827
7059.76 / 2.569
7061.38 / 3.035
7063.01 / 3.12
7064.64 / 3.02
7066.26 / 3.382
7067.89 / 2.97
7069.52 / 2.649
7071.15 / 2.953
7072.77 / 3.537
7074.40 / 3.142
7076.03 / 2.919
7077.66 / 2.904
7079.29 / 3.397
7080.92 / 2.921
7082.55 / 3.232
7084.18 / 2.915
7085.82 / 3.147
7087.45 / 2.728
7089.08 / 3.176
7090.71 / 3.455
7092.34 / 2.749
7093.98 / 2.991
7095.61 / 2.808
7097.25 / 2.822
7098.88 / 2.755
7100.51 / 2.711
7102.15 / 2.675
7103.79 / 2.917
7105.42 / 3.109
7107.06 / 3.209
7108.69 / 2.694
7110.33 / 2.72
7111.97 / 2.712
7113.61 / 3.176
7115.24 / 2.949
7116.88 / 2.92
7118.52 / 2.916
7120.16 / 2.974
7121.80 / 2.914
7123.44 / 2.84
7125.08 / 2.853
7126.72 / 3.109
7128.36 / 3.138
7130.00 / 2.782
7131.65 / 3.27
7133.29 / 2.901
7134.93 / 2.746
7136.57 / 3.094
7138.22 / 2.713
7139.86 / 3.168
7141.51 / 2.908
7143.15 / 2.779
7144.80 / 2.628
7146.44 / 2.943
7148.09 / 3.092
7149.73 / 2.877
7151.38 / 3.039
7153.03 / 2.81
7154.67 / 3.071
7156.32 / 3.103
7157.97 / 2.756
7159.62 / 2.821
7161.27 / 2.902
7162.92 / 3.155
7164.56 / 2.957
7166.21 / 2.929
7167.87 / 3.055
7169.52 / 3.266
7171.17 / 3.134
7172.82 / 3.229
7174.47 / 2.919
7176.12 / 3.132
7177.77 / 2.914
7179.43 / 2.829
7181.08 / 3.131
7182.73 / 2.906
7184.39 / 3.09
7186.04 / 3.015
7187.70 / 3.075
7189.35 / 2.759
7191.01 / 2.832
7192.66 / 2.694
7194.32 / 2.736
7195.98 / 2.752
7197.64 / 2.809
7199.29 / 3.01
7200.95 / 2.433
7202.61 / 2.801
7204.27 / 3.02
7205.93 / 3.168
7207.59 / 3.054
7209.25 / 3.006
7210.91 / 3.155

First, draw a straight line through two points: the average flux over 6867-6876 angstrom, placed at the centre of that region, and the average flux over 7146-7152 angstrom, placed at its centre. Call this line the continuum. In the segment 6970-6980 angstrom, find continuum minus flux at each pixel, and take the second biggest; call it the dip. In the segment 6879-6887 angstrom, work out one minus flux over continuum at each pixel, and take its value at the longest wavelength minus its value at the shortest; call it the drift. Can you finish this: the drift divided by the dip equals 1.1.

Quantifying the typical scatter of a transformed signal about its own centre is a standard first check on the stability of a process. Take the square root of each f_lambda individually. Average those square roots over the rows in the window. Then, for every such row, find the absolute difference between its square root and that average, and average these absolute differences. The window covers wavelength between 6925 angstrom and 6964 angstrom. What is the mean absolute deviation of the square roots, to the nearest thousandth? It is 0.046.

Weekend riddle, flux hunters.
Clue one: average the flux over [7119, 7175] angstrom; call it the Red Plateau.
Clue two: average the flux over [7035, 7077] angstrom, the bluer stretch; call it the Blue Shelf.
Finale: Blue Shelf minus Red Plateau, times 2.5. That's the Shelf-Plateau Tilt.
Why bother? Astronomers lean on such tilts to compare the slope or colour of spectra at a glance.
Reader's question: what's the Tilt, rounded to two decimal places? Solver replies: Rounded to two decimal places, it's 0.45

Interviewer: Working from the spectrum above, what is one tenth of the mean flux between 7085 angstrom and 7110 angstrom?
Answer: 0.293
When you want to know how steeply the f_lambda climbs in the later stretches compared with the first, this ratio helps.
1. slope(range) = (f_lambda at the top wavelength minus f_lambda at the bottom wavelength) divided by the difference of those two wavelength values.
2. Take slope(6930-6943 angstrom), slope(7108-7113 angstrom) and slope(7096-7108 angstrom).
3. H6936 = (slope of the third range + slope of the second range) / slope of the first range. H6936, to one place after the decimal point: -1.3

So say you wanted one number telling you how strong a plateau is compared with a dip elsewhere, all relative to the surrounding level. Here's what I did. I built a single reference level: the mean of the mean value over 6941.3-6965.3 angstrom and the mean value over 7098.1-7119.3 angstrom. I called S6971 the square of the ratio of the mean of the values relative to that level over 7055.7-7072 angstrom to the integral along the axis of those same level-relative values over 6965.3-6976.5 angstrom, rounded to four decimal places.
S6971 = 0.0062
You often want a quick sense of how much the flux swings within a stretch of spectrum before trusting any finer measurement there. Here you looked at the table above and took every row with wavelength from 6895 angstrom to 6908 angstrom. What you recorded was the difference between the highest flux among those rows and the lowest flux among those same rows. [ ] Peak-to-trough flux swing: 0.58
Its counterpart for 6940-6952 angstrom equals 0.47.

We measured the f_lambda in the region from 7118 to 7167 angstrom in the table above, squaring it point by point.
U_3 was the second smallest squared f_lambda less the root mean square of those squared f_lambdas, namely -1.4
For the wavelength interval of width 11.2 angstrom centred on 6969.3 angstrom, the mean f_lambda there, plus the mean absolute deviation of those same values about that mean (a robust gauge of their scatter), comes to 3.47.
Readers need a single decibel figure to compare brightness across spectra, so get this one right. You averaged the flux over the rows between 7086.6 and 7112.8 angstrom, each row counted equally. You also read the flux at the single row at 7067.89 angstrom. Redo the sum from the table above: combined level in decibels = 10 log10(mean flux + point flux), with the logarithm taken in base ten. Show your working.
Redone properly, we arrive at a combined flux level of 7.68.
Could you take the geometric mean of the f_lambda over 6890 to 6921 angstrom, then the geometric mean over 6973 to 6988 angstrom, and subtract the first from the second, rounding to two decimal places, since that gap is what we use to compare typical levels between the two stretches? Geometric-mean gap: -0.11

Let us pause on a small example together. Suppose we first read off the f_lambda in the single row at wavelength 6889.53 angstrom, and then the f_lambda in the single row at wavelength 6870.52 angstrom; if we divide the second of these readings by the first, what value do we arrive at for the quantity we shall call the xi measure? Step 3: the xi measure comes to 1.00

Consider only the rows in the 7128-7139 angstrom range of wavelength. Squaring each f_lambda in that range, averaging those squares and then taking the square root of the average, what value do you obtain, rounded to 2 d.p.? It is 2.96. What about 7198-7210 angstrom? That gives 2.94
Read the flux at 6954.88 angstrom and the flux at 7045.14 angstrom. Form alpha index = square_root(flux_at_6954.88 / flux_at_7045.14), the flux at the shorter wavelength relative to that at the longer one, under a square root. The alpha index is 0.97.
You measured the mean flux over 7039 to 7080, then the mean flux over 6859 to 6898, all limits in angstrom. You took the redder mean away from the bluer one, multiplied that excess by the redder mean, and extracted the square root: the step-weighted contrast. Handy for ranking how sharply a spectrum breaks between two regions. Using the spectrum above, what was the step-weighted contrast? 0.37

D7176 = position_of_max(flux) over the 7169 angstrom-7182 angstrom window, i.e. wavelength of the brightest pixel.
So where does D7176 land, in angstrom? 7169.52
